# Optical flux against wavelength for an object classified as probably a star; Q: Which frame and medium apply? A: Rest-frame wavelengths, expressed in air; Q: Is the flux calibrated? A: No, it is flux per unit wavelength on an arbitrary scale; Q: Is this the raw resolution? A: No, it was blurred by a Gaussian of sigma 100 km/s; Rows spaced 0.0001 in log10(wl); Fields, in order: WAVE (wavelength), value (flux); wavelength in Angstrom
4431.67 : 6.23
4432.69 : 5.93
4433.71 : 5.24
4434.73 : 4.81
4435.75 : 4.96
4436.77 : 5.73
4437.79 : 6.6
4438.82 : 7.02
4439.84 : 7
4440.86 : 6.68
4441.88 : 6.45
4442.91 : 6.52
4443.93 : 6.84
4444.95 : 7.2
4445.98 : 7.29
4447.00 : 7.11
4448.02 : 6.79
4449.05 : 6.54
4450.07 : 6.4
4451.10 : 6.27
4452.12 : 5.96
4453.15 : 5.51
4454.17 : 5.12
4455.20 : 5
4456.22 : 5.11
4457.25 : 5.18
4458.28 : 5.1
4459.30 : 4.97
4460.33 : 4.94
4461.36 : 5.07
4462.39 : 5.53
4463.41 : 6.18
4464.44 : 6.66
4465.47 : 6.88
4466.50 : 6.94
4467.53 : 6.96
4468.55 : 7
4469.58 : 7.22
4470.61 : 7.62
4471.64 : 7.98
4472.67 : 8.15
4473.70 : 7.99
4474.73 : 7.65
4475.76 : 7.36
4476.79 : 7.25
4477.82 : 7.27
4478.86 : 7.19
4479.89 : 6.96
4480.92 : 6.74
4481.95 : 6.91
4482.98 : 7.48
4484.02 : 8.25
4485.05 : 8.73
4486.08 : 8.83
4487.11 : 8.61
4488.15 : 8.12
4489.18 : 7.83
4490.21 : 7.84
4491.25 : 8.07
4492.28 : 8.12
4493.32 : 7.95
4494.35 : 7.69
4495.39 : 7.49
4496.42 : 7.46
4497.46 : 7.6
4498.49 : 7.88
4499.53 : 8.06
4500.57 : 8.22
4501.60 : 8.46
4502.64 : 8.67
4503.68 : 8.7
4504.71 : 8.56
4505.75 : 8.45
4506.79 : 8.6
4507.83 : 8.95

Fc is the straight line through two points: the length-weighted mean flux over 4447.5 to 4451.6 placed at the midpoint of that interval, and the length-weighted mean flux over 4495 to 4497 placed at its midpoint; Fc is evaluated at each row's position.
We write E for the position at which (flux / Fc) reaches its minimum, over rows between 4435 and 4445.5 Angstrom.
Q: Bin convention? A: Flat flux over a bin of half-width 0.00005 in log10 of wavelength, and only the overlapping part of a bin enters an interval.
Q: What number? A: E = 4435.75 Angstrom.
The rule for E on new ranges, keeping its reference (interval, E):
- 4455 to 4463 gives 4460.33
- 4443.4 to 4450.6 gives 4450.07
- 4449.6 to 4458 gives 4455.20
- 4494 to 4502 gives 4496.42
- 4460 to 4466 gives 4460.33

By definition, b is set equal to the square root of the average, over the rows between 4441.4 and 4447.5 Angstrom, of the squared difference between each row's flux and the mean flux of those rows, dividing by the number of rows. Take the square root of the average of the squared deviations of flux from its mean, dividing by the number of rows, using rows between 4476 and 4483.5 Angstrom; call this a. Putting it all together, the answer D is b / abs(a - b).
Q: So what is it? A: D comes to 3.6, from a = 0.2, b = 0.3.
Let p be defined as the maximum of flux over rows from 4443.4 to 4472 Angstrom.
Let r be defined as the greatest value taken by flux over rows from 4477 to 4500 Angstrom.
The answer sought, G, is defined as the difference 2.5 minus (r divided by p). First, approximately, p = 7.98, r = 8.83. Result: 1.39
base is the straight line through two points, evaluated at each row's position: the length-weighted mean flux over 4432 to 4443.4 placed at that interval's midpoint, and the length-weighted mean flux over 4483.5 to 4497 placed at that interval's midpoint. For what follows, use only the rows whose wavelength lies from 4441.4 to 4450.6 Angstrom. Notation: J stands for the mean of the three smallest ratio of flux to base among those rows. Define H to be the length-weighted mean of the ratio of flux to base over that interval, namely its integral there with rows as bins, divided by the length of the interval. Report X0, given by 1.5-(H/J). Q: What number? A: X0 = 0.443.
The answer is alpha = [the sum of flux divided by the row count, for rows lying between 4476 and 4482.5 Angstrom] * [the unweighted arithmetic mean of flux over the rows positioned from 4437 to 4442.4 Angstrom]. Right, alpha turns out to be 47.6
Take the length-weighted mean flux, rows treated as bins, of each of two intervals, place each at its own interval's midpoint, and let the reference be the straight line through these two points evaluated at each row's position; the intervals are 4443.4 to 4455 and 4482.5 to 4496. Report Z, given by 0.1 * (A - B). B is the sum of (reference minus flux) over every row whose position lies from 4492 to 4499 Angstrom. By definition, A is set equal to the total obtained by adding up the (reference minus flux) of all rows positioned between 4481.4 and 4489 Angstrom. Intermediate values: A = -2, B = 4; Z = -0.6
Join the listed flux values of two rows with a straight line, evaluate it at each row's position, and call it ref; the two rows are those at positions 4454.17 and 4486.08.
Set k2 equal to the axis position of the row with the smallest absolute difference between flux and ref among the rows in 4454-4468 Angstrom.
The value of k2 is 4454.17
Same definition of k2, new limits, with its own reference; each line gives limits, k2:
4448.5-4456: 4454.17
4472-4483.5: 4474.73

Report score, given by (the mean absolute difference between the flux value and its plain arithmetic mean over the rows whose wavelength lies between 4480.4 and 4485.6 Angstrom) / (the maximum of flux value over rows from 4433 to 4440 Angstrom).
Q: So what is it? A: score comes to 0.10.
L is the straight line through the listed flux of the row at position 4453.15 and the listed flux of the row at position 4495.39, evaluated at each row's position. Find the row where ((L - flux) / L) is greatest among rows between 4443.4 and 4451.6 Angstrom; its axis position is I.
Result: 4451.10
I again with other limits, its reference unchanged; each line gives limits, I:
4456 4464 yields 4460.33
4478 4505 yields 4480.92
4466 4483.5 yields 4480.92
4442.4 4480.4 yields 4460.33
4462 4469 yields 4462.39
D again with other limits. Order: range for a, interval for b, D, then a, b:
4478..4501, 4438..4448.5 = 0.9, 0.6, 0.3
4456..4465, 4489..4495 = 0.3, 0.6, 0.1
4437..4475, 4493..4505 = 0.9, 0.9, 0.4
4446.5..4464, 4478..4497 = 5.7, 0.7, 0.6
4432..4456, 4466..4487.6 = 4.4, 0.8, 0.6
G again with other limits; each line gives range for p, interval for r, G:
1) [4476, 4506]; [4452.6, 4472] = 1.60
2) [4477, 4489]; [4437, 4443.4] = 1.70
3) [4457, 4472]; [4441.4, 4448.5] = 1.59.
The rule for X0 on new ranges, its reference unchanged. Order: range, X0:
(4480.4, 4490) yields 0.390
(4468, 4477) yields 0.439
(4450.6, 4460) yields 0.420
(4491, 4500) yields 0.457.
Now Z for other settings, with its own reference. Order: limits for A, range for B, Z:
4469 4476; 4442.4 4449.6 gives 0.2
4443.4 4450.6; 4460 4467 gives -1.1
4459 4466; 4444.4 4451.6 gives 1.2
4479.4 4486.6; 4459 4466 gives -0.8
